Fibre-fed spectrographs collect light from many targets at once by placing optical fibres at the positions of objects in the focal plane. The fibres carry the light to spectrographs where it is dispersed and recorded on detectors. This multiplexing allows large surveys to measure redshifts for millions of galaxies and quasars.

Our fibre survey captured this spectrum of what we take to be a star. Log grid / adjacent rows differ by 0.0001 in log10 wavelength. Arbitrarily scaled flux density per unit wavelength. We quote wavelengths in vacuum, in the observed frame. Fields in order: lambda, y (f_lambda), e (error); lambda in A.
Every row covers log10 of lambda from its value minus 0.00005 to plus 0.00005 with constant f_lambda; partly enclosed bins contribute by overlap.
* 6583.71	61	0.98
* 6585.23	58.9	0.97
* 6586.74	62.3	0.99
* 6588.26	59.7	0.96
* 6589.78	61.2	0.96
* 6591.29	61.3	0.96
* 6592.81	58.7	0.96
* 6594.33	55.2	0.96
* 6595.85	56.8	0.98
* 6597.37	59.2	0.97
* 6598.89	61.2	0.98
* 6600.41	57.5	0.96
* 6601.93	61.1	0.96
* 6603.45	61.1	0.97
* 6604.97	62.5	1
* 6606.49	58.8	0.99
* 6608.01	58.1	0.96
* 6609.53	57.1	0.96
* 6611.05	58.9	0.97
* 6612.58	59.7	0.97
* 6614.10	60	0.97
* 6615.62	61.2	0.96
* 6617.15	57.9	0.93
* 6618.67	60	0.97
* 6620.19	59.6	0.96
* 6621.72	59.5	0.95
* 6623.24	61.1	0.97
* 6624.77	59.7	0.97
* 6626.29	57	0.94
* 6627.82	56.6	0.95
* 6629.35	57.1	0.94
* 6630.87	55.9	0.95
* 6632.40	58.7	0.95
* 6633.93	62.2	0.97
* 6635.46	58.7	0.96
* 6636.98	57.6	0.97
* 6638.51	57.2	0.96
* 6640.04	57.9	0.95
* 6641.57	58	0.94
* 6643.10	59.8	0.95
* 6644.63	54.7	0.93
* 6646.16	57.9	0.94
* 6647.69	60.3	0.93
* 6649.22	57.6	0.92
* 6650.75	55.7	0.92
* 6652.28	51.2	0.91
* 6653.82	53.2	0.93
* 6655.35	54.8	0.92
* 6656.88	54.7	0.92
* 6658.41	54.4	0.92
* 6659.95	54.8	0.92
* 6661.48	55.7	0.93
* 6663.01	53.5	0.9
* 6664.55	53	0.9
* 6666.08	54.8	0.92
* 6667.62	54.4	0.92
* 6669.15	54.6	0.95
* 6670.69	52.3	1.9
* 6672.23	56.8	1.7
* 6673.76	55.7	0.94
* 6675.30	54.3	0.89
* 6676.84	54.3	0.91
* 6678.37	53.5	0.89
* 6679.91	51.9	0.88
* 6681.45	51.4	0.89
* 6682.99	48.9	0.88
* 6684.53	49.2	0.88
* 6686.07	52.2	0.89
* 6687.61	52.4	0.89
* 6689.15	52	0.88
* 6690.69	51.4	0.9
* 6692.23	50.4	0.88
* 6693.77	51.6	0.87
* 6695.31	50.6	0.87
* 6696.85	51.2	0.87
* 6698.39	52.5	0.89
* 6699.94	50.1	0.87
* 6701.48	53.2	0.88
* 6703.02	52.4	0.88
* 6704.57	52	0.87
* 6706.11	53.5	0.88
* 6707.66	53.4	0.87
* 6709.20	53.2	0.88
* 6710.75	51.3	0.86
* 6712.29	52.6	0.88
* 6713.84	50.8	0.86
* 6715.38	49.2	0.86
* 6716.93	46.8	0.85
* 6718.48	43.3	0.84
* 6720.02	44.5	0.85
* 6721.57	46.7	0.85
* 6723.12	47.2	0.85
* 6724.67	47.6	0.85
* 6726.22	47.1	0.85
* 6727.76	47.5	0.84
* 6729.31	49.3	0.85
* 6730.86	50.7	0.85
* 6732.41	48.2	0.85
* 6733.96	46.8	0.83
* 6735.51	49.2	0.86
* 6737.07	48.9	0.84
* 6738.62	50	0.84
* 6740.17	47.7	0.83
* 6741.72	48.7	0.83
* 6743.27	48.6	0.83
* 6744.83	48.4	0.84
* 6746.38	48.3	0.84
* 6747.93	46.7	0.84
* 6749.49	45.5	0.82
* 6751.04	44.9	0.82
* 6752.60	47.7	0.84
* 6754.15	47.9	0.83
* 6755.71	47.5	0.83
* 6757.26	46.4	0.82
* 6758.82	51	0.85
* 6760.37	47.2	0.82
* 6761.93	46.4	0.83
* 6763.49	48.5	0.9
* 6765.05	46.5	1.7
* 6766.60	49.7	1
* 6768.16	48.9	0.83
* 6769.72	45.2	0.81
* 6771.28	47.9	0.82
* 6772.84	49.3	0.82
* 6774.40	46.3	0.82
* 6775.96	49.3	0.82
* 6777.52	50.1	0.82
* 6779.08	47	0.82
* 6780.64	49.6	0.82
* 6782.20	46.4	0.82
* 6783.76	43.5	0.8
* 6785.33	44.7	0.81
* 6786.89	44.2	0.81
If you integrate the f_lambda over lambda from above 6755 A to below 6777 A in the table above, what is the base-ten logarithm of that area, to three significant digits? 3.02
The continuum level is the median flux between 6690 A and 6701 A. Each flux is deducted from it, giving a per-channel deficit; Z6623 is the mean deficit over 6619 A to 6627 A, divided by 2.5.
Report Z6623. -3.3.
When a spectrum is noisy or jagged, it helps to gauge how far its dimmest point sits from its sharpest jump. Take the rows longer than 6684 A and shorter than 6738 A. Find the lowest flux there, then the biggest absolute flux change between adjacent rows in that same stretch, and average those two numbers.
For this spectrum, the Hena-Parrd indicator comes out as 23.4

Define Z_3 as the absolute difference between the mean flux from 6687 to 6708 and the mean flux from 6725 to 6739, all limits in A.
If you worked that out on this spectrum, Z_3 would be 3.3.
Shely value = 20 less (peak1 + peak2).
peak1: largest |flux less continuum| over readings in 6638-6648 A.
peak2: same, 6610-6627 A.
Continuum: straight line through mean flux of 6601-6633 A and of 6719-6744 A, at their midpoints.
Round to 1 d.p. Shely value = 13.3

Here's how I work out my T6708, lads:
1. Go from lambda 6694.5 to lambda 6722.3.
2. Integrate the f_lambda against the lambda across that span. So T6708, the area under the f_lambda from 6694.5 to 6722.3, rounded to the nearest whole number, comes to 1401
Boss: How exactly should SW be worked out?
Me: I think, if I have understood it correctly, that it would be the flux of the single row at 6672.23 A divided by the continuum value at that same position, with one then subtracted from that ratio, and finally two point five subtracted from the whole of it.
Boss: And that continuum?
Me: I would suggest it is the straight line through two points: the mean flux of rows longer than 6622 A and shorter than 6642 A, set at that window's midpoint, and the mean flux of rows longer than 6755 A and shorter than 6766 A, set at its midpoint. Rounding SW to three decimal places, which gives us -2.467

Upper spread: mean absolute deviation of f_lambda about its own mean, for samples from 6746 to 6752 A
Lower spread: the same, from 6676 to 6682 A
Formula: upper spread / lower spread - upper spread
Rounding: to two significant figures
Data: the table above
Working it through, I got -0.13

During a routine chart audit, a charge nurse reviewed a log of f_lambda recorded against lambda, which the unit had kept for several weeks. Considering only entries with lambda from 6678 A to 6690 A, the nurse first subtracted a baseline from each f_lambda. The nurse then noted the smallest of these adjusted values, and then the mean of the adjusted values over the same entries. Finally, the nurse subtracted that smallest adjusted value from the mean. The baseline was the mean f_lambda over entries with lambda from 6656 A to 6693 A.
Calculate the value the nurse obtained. 2.5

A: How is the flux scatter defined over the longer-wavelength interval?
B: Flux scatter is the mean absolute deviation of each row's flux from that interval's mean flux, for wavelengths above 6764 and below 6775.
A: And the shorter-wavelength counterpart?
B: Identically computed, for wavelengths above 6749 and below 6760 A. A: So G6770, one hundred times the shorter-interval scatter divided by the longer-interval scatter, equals 99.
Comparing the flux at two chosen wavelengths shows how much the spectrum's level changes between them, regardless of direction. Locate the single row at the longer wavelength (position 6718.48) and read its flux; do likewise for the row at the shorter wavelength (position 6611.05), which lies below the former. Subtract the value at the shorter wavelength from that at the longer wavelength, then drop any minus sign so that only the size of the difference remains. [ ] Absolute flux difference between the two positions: 16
